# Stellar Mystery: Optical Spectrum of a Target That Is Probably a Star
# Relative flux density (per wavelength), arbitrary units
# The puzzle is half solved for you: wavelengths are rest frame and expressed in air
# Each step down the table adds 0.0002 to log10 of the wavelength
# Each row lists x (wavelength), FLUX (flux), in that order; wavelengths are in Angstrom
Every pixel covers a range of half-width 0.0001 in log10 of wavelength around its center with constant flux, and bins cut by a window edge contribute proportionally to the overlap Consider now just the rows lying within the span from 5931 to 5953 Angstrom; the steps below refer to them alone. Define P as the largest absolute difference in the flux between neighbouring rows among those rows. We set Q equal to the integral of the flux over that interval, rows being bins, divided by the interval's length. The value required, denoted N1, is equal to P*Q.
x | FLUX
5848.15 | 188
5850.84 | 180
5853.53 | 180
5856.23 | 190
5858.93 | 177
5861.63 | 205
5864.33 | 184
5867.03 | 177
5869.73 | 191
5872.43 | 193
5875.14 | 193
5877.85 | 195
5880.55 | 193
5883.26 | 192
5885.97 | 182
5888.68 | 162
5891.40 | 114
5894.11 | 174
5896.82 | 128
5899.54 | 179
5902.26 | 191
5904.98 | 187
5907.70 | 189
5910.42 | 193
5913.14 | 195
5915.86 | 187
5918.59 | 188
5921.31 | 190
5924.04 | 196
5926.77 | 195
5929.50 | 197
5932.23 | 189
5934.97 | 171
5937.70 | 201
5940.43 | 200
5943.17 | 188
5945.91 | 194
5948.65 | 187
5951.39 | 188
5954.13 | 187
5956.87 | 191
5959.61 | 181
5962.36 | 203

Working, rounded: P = 30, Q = 190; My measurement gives 5691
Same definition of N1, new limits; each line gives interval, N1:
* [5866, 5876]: 2641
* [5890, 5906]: 9695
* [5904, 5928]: 1530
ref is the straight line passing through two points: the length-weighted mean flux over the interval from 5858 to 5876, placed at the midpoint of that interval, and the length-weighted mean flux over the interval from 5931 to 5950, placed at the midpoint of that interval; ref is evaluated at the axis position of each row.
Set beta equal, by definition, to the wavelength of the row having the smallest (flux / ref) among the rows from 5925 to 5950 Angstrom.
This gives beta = 5934.97 Angstrom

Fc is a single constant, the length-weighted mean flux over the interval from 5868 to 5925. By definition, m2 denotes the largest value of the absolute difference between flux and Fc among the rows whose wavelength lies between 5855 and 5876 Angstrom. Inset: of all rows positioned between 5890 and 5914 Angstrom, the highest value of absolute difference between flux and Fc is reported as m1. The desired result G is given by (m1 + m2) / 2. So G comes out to 45.5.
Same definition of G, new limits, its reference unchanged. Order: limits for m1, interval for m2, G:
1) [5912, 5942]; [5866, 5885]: 16.6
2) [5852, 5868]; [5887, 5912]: 45.5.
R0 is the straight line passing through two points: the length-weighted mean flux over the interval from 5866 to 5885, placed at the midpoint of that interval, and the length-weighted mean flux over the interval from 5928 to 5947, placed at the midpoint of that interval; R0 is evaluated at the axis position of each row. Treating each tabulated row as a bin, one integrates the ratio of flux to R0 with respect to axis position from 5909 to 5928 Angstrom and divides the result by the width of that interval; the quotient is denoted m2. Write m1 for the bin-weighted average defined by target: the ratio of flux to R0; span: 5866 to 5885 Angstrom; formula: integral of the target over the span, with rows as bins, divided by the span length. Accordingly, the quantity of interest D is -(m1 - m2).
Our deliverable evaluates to 0.00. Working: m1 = 1.00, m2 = 1.00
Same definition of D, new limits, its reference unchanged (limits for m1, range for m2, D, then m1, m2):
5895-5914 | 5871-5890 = 0.04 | 0.94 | 0.98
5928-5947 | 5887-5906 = -0.15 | 1.00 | 0.85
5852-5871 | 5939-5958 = 0.02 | 0.98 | 1.00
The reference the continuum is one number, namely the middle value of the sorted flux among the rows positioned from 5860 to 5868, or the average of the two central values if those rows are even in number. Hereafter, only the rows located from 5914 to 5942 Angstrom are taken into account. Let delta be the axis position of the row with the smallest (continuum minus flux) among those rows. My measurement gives 5937.70 Angstrom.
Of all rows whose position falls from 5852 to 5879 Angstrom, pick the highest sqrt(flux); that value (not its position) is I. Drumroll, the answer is 14.3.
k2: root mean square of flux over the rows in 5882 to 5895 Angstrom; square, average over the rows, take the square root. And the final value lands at 167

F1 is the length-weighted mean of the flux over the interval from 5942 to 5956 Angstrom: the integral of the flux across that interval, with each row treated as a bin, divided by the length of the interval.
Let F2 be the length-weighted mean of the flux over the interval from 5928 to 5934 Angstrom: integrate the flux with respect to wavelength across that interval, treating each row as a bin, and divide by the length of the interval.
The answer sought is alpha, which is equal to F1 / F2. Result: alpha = 0.99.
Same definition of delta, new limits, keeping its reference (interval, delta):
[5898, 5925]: 5924.04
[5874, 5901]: 5877.85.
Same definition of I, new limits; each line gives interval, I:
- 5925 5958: 14.2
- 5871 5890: 14.0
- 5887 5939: 14.2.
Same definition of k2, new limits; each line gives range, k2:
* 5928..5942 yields 192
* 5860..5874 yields 190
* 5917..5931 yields 193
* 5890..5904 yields 160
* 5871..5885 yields 193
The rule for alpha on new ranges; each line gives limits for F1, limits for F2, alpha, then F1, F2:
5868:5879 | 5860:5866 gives 1.00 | 192.4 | 193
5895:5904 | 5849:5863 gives 0.90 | 167.3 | 186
